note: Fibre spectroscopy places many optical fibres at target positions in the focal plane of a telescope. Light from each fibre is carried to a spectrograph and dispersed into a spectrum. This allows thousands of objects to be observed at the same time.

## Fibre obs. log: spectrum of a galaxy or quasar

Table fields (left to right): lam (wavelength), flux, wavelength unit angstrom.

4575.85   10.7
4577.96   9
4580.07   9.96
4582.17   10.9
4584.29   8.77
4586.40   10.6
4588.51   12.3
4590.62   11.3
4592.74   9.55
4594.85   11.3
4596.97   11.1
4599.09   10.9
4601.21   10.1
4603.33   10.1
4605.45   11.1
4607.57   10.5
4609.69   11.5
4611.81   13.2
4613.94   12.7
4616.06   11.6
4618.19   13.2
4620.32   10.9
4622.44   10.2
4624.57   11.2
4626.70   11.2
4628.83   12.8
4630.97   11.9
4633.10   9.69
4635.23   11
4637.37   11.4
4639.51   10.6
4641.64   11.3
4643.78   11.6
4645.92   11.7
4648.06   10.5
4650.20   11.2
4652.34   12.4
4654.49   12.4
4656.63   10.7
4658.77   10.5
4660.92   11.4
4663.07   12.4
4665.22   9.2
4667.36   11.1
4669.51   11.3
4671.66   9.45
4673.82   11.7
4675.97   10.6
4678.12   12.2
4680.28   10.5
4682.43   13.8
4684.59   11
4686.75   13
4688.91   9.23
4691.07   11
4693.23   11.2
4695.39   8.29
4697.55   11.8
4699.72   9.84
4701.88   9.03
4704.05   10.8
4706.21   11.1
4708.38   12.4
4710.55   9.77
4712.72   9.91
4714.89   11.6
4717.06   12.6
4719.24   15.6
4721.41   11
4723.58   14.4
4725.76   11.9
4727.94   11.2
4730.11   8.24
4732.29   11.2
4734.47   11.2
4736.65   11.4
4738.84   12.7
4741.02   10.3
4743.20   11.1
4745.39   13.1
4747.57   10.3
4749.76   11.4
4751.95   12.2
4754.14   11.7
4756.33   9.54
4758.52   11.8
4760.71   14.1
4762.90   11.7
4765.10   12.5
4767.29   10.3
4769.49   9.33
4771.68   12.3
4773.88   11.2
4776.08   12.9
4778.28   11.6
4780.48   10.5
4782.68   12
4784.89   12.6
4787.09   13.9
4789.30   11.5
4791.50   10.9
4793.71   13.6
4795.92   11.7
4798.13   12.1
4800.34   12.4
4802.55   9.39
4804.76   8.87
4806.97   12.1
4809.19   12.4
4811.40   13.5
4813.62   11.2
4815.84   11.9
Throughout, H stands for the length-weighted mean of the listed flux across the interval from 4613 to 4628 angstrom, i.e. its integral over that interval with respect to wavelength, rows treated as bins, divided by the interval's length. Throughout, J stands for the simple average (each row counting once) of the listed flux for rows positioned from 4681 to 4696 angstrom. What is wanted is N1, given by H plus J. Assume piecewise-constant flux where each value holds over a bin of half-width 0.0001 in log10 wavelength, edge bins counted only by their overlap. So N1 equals 22.7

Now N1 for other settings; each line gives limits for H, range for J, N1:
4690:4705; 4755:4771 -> 21.6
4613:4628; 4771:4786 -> 23.5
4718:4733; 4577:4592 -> 22.4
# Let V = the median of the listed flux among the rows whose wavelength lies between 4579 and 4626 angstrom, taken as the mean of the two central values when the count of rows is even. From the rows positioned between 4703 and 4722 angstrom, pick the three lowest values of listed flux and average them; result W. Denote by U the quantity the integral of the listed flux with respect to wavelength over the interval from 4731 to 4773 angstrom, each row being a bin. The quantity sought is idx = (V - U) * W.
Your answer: -4781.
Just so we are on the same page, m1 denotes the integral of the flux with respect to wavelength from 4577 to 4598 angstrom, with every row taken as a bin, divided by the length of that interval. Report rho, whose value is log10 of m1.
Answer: 1.02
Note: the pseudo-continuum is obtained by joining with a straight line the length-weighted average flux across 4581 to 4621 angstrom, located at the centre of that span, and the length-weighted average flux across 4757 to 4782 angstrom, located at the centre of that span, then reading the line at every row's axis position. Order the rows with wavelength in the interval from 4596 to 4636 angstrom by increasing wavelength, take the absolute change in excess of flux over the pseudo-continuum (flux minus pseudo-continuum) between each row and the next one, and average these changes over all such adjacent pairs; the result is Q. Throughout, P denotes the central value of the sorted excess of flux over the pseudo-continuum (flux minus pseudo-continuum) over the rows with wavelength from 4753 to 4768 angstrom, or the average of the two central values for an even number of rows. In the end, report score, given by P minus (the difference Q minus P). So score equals -0.8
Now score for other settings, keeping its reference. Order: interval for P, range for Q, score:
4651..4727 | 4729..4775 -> -2.1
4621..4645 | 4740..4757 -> -1.5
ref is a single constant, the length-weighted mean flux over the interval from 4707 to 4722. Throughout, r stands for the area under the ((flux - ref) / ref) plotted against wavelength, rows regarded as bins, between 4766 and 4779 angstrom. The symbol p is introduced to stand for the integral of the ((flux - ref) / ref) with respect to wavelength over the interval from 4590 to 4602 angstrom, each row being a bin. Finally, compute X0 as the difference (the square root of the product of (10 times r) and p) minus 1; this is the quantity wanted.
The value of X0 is 1.7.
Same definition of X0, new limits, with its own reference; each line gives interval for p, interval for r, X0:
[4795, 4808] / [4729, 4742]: 2.1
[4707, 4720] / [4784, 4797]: -0.7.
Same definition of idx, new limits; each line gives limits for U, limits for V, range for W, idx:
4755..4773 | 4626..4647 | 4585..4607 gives -1931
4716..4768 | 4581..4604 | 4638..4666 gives -6034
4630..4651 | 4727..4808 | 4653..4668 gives -2242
